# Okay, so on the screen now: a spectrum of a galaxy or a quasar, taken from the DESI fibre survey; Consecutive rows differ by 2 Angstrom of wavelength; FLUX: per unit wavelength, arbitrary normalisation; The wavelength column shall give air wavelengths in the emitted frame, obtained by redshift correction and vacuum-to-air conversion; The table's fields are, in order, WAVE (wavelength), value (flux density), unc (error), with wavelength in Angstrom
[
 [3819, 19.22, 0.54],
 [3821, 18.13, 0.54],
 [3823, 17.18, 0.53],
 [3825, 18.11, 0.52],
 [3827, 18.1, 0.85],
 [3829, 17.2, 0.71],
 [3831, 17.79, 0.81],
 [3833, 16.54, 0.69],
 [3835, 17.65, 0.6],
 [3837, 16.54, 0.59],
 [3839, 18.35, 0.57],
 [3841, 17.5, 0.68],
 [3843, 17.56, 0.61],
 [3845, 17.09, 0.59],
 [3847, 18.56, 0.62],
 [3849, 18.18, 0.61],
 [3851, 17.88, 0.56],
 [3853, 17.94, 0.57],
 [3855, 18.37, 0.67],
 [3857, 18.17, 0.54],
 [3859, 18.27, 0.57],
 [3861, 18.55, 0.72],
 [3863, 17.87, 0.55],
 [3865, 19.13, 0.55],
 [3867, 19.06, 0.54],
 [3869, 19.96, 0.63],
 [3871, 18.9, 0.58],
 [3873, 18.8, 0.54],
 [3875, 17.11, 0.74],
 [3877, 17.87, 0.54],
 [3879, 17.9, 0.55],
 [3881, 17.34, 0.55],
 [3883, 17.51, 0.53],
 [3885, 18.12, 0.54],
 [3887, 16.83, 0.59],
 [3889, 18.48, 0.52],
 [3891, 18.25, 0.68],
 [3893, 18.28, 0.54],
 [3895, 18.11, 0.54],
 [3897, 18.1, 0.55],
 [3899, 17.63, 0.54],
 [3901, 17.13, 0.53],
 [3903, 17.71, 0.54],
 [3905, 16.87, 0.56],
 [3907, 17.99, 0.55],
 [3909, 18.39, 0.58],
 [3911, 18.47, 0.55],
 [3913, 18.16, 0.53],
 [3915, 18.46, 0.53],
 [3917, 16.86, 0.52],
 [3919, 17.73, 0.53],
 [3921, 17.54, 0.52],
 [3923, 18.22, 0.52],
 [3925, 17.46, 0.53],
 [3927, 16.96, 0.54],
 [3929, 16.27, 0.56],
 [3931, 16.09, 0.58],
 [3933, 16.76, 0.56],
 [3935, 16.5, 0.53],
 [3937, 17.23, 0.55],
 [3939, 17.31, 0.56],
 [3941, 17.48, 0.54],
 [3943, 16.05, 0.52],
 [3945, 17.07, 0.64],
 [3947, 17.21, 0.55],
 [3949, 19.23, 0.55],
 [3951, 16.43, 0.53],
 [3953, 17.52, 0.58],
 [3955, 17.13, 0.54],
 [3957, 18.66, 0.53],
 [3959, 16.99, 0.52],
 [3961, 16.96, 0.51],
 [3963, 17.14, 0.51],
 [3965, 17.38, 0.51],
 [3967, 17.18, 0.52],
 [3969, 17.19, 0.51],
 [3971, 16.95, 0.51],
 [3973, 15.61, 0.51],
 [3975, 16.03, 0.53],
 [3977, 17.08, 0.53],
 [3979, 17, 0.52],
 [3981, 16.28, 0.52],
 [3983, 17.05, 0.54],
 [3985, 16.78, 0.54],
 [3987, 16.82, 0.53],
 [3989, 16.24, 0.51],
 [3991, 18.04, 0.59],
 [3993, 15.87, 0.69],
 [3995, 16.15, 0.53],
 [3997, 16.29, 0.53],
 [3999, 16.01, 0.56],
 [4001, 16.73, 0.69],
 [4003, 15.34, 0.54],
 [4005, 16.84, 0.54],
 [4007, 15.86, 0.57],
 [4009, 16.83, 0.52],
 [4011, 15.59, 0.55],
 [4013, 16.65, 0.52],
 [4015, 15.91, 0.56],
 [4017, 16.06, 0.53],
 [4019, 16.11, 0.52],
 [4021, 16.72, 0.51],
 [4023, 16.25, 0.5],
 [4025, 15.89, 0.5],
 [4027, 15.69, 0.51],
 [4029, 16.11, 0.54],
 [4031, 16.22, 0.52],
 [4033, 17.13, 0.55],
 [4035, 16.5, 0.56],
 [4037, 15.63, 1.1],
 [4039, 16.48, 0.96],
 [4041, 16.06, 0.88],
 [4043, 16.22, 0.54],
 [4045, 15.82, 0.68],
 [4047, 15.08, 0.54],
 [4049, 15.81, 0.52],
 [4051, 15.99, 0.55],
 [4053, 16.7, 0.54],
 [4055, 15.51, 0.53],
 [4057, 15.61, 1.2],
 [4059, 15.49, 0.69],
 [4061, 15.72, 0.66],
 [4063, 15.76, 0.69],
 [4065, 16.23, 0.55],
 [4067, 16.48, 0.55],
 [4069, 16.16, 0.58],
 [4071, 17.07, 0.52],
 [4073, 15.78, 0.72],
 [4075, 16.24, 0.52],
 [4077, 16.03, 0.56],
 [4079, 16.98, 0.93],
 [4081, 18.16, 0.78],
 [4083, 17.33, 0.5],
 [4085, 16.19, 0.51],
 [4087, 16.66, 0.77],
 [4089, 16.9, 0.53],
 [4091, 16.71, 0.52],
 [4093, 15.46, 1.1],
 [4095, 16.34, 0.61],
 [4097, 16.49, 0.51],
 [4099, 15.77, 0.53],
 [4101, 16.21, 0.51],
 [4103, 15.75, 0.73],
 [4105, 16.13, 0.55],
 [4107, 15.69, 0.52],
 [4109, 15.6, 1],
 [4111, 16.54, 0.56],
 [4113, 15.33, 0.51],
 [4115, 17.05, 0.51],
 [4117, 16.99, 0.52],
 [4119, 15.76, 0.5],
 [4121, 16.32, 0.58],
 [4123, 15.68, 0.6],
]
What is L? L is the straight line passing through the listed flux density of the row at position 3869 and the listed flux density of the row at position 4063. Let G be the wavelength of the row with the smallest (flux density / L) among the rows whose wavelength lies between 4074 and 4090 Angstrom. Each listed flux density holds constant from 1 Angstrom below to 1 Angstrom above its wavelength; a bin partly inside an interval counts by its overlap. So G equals 4077 Angstrom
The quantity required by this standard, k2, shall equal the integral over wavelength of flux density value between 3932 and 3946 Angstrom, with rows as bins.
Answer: 237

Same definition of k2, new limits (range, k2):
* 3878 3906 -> 497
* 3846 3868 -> 404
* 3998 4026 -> 454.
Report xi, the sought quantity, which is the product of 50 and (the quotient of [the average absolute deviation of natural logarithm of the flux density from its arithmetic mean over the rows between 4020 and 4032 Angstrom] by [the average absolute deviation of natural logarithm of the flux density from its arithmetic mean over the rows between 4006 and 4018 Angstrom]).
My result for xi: 32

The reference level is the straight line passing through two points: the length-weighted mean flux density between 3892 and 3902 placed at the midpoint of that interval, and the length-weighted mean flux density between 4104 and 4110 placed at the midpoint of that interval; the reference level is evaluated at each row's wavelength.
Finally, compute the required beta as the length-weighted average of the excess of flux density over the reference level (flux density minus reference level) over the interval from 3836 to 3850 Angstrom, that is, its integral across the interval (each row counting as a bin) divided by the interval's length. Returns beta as -0.69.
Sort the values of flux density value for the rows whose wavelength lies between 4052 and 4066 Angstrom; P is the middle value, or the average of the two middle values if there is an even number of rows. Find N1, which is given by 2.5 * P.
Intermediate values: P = 15.7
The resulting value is 39.3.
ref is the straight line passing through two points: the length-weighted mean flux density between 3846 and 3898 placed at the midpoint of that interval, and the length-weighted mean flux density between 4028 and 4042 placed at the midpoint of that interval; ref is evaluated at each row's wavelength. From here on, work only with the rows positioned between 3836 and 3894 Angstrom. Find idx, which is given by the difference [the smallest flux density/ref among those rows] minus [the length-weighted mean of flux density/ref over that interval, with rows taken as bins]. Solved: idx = -0.100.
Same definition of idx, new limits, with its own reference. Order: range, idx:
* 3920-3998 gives -0.071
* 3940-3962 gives -0.080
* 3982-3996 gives -0.047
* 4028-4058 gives -0.058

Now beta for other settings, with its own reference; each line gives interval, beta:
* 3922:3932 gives -0.56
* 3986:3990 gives -0.43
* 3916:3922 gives -0.26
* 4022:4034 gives -0.36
